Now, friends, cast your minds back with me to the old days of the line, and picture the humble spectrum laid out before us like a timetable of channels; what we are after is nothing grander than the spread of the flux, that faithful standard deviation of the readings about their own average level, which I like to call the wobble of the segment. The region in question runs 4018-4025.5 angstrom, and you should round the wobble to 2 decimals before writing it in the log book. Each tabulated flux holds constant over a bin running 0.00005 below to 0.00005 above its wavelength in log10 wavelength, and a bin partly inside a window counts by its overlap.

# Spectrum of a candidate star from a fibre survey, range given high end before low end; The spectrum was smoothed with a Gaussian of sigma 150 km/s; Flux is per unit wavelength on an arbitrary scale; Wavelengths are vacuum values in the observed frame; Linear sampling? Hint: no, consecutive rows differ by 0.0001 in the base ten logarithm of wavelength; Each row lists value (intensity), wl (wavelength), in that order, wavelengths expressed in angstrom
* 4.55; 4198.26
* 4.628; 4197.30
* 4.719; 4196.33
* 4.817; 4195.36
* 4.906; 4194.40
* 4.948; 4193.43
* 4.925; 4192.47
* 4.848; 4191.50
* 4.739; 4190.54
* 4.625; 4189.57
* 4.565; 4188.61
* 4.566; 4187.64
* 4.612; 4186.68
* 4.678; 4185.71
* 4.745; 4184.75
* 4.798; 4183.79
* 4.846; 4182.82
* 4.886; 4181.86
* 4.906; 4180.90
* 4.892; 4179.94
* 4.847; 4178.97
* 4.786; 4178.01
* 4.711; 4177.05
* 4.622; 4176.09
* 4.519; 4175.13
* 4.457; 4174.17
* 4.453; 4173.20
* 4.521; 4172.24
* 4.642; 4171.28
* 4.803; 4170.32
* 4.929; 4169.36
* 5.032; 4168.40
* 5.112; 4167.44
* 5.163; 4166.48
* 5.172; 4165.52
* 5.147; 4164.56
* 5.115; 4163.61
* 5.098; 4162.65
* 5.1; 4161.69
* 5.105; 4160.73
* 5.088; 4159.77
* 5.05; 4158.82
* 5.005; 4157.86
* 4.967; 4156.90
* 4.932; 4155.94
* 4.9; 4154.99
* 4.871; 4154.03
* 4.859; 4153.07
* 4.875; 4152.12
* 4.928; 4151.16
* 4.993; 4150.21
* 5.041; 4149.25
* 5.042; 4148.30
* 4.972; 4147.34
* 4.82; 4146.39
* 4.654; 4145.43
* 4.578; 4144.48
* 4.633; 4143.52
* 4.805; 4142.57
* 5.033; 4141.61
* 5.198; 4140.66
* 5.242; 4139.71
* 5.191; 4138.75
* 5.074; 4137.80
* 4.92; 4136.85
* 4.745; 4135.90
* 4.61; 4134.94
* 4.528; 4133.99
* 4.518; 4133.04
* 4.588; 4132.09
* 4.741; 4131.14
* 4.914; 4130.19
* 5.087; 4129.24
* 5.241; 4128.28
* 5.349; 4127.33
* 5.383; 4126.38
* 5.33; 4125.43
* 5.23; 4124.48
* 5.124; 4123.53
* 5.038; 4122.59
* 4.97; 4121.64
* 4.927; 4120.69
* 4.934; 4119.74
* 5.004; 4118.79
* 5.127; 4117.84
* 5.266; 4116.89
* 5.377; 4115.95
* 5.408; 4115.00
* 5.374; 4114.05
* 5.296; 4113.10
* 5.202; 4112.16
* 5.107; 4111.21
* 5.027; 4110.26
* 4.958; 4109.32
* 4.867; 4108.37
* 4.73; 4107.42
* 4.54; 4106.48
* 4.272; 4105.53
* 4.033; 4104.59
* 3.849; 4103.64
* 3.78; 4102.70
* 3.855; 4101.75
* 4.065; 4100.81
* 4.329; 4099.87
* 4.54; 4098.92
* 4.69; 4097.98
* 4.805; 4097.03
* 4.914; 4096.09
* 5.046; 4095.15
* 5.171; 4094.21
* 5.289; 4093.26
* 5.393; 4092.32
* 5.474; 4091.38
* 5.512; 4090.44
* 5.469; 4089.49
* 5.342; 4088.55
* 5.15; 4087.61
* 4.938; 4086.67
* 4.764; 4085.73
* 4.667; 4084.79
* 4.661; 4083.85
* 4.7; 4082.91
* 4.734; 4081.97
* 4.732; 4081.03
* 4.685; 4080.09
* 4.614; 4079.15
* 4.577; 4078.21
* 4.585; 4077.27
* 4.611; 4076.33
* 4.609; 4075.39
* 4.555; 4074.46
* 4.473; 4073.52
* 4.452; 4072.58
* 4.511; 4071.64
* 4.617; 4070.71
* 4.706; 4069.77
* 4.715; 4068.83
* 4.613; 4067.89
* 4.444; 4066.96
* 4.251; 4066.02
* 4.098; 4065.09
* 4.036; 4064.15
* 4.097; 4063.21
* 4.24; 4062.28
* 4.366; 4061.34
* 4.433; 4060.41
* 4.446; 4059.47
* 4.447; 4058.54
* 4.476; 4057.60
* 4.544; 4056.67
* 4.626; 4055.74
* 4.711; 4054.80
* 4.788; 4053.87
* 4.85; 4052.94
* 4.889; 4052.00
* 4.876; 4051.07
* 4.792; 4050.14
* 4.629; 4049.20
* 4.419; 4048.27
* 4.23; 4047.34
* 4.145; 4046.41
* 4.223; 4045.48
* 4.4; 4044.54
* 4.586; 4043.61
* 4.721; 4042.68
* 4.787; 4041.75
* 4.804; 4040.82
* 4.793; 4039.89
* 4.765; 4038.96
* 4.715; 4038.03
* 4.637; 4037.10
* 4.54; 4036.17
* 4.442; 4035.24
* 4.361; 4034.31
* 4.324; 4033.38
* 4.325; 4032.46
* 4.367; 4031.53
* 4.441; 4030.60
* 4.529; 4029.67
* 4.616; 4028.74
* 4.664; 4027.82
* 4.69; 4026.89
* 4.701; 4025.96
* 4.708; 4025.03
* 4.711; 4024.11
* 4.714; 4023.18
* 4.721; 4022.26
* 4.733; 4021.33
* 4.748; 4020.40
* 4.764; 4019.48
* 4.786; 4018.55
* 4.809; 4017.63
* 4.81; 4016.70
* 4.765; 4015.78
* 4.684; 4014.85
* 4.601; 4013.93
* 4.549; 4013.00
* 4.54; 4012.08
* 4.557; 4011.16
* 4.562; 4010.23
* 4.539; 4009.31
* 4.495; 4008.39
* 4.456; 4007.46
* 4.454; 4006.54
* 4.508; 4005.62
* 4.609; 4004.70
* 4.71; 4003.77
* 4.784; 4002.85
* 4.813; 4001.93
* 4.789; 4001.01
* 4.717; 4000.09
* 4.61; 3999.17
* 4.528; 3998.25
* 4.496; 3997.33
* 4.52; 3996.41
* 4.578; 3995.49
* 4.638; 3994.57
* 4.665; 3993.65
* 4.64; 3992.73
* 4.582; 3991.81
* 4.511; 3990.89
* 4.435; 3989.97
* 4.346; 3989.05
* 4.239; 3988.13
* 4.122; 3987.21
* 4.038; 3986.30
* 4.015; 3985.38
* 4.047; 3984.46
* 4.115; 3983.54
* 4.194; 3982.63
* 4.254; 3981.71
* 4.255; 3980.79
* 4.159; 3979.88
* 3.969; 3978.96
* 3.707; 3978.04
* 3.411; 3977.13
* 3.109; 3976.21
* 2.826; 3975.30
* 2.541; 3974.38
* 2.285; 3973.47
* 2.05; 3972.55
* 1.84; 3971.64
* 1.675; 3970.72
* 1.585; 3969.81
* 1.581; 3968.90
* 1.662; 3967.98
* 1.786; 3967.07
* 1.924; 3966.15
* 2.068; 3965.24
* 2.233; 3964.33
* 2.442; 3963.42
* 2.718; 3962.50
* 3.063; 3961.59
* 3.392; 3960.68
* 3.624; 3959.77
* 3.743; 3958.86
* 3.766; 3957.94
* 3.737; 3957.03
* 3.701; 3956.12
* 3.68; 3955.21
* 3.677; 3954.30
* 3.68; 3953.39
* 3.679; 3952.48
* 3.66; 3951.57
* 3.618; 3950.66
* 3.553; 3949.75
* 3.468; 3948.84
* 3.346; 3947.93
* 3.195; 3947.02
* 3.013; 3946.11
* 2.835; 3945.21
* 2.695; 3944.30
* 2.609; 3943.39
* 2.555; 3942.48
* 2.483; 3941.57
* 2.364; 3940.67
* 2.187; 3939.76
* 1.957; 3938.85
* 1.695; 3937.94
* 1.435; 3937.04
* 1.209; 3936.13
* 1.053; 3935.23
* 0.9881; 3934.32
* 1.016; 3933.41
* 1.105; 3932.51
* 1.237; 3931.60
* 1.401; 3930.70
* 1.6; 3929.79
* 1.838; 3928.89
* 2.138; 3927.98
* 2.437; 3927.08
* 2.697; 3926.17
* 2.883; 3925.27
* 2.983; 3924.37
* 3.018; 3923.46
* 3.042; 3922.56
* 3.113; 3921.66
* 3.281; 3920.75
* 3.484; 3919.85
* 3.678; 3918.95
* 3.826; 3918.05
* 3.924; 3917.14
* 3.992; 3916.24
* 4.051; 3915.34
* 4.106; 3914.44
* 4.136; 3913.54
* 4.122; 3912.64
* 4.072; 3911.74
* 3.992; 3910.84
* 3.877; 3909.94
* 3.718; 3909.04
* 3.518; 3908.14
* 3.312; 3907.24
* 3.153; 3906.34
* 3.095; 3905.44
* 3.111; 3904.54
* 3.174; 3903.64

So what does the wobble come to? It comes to 0.03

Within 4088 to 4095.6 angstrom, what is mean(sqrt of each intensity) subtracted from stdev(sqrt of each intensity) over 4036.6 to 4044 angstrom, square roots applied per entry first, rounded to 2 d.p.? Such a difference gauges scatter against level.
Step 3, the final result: -2.29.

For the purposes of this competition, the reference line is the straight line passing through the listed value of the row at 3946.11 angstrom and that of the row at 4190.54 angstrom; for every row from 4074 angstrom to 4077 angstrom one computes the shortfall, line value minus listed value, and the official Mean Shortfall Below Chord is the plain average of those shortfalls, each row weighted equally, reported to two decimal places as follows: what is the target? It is -0.67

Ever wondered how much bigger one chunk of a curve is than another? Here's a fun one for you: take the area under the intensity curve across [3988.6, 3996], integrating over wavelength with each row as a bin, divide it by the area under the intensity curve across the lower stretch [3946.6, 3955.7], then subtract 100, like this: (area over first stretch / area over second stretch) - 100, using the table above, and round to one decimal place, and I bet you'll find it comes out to -99.0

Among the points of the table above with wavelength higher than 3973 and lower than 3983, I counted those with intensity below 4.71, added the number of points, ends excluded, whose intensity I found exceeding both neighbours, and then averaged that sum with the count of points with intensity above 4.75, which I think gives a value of 6.0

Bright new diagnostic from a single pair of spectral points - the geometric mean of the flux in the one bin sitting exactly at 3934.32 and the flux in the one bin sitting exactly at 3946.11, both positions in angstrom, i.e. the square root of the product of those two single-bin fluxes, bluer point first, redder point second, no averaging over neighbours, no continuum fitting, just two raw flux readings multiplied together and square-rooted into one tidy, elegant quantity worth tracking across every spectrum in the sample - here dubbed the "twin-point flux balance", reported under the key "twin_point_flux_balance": 1.7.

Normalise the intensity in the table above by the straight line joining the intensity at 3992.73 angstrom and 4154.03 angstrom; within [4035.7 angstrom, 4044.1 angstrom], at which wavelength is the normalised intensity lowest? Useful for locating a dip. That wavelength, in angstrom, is 4036.17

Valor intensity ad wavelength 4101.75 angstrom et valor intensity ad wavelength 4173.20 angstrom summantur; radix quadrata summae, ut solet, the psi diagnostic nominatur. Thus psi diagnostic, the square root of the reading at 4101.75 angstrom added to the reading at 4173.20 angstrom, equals 2.88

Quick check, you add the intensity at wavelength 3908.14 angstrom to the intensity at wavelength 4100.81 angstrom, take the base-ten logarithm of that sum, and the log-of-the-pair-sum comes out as 0.88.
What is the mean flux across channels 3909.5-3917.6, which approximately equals 4.03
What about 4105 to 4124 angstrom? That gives 5.03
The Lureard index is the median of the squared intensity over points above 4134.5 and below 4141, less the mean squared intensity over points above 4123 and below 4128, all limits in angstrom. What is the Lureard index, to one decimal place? -2.2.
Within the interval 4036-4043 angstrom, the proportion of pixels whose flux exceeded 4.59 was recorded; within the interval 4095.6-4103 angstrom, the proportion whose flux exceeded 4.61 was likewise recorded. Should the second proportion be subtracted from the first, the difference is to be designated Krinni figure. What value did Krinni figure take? 0.5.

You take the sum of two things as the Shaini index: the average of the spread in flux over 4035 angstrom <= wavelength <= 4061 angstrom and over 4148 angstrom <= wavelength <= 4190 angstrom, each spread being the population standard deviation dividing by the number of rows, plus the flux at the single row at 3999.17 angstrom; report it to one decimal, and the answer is 4.8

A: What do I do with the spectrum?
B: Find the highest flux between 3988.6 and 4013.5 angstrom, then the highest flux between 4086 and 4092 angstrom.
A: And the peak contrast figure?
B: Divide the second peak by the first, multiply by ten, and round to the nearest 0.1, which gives 11.5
